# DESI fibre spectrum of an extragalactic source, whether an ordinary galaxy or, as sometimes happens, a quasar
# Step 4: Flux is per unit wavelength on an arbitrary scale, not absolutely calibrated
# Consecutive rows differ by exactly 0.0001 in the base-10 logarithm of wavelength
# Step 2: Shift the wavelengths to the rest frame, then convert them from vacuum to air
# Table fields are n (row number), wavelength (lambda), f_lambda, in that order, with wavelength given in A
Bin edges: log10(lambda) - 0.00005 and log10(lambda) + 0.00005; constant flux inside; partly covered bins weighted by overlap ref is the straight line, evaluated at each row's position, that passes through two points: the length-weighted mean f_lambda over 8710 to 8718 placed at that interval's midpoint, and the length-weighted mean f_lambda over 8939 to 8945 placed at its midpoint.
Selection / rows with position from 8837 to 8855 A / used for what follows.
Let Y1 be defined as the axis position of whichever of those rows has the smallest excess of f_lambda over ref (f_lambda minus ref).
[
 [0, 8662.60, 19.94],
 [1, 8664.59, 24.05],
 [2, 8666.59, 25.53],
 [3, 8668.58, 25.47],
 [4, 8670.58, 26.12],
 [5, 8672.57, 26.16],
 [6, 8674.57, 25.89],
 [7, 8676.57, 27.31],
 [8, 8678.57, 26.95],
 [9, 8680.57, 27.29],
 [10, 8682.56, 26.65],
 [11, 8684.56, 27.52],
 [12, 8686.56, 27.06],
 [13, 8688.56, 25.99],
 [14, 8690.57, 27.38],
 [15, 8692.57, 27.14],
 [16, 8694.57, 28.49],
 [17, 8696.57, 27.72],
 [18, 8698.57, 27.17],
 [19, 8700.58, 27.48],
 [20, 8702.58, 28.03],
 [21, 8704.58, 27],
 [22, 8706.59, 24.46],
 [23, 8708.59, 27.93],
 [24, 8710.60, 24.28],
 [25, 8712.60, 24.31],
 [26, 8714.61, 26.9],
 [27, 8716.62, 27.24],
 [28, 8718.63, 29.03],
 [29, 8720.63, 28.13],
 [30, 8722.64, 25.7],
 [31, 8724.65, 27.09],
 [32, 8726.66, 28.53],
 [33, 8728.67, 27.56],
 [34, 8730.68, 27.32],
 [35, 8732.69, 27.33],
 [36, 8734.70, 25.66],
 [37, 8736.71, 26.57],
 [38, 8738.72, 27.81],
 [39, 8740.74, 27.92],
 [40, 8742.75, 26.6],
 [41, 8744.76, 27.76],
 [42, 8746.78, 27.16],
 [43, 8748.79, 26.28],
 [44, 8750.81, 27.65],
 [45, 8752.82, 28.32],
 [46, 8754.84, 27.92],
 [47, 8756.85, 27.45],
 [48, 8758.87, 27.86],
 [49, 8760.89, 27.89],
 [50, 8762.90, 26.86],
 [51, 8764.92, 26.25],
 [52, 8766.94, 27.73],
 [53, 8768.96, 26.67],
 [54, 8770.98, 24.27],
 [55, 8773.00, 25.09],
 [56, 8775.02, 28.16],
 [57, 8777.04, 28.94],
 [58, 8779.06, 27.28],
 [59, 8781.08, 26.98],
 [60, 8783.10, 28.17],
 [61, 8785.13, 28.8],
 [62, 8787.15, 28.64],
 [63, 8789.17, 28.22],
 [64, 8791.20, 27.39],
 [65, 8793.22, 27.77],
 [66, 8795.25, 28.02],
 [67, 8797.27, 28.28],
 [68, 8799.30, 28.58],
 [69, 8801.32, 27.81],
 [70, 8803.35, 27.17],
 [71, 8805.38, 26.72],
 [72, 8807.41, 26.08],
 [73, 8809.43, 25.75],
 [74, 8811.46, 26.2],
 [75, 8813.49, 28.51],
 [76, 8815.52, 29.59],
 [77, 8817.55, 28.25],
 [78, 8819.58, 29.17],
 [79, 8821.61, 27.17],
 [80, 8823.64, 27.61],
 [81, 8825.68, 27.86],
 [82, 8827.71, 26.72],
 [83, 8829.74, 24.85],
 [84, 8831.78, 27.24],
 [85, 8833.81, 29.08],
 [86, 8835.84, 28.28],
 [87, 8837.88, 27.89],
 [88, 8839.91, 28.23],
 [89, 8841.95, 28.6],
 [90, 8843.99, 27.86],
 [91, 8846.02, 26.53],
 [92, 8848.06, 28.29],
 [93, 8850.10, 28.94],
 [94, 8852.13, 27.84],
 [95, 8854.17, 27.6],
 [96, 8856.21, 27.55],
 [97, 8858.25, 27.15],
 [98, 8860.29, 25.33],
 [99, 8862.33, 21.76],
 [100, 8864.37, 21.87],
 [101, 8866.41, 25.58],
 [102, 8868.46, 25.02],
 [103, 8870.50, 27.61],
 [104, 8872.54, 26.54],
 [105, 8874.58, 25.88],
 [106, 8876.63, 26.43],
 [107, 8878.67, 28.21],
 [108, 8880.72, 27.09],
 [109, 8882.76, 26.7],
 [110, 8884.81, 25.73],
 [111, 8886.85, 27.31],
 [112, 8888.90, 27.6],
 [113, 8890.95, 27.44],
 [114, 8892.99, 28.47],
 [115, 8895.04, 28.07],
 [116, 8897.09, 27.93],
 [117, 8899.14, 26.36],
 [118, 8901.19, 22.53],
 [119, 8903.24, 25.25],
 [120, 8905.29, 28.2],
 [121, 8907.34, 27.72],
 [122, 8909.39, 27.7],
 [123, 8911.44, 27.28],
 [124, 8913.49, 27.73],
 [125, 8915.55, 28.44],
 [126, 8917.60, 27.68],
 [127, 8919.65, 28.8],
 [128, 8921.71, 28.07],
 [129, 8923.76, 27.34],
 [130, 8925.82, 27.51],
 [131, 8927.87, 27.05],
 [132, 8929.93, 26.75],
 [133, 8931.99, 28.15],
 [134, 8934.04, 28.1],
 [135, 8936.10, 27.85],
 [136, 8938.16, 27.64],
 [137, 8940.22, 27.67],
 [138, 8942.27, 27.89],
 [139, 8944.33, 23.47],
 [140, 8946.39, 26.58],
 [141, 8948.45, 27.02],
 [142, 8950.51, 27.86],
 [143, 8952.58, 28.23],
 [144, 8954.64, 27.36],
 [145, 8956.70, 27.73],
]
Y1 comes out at 8846.02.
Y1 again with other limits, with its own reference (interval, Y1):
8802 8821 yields 8809.43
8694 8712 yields 8710.60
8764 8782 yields 8770.98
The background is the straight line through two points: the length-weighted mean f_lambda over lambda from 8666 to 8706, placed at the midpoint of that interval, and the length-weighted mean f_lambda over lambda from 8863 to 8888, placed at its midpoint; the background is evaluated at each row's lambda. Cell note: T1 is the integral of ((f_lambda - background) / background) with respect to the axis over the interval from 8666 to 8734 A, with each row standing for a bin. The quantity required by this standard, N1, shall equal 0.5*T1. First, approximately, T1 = 0.1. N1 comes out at 0.1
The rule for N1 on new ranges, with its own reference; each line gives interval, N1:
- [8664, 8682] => -0.3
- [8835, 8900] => 1.0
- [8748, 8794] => 0.8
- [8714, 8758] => 0.6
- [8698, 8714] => -0.1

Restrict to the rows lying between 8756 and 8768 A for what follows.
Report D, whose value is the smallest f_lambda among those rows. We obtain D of 26.25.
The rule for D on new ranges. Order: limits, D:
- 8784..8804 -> 27.17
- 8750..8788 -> 24.27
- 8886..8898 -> 27.31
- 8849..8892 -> 21.76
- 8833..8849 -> 26.53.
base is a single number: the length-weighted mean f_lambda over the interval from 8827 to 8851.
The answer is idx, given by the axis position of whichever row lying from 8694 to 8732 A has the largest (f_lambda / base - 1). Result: 8718.63 A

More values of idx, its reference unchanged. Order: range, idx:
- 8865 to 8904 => 8892.99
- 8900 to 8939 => 8919.65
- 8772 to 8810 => 8777.04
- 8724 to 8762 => 8726.66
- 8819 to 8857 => 8819.58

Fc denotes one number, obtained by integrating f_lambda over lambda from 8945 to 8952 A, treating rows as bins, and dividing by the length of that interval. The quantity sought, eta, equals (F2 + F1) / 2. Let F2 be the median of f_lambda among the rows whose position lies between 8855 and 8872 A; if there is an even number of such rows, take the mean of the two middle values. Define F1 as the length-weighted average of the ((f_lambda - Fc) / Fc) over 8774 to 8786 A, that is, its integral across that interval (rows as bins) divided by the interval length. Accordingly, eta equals 12.7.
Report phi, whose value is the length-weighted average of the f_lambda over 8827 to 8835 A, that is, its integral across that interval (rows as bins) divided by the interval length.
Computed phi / 27.0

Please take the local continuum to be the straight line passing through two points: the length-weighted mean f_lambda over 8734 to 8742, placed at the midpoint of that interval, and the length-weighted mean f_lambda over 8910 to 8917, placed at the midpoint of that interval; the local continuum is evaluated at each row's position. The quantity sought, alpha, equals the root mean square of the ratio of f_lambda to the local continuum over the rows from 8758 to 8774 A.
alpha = 0.98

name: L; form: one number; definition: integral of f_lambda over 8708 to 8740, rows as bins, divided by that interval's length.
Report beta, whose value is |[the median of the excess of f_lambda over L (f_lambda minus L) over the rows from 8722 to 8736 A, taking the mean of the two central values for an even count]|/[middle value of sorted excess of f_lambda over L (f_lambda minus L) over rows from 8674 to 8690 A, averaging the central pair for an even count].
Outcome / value 6.9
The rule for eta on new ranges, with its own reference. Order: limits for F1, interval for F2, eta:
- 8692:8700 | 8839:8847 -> 14.0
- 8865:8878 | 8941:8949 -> 13.4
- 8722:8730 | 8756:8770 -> 13.7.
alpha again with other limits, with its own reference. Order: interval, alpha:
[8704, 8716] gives 0.96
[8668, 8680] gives 0.98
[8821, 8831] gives 0.98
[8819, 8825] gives 1.02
